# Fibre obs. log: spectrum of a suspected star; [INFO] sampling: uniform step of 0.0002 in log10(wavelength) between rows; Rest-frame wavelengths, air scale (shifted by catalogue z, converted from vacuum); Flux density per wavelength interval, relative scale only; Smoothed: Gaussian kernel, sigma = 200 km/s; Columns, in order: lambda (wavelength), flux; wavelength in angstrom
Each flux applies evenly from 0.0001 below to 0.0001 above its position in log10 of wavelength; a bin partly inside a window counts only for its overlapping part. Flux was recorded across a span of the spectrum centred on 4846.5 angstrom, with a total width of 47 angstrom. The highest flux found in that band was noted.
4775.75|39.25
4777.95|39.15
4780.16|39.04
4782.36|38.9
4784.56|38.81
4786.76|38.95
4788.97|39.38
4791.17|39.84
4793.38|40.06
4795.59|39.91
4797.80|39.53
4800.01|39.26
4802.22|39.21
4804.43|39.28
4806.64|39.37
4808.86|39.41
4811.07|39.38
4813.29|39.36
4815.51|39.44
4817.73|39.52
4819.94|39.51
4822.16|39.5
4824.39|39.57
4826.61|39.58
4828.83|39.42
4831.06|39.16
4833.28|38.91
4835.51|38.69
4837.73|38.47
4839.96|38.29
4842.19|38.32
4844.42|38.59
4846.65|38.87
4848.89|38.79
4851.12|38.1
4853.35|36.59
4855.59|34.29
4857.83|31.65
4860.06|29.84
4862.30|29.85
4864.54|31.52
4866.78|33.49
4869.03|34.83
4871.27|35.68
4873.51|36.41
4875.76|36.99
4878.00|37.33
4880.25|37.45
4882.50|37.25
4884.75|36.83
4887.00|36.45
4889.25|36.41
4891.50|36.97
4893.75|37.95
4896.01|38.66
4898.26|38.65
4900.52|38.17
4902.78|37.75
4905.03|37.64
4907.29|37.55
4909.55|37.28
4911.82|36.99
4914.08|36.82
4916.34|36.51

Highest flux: 39.58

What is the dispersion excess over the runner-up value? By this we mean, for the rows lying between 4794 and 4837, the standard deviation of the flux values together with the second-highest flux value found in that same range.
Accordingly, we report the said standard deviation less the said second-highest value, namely -39.3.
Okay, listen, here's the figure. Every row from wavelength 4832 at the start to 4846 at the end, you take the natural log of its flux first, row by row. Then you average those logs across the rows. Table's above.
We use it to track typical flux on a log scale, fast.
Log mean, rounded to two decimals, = 3.65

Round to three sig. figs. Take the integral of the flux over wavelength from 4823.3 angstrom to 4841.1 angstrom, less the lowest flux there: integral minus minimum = 656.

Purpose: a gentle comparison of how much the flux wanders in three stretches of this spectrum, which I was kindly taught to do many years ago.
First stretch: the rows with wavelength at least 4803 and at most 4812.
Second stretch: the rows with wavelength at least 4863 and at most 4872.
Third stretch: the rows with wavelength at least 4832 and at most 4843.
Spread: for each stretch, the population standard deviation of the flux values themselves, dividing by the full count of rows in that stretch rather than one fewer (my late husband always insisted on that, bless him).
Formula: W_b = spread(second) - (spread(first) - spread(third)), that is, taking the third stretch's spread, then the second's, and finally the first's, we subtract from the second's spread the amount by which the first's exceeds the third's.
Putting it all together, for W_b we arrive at 1.8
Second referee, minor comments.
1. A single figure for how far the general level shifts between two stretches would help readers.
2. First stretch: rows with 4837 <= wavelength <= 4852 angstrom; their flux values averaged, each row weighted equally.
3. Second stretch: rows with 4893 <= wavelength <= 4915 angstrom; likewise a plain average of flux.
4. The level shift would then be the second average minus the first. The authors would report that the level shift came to -0.74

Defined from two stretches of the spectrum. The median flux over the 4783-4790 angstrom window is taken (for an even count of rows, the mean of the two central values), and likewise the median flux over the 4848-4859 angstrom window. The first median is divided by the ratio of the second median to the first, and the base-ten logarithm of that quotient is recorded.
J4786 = 1.62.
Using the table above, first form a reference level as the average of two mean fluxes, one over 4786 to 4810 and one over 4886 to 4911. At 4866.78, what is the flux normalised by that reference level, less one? -0.131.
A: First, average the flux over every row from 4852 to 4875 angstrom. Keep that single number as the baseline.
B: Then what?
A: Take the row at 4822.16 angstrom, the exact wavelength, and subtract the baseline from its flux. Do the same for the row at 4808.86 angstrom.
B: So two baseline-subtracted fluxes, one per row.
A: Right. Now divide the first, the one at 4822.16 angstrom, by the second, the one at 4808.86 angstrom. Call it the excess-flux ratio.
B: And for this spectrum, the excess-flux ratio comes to 1.02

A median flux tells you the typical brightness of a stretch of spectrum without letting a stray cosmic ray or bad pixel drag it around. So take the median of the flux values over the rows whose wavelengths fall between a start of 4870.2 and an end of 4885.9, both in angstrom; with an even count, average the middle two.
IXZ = 37.0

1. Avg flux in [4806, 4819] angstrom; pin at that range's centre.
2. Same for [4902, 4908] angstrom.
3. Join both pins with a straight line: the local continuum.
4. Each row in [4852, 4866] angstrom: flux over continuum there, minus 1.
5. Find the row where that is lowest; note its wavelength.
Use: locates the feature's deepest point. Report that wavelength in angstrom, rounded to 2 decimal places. 4860.06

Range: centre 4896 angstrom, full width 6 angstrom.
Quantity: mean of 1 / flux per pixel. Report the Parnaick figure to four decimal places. 0.0260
